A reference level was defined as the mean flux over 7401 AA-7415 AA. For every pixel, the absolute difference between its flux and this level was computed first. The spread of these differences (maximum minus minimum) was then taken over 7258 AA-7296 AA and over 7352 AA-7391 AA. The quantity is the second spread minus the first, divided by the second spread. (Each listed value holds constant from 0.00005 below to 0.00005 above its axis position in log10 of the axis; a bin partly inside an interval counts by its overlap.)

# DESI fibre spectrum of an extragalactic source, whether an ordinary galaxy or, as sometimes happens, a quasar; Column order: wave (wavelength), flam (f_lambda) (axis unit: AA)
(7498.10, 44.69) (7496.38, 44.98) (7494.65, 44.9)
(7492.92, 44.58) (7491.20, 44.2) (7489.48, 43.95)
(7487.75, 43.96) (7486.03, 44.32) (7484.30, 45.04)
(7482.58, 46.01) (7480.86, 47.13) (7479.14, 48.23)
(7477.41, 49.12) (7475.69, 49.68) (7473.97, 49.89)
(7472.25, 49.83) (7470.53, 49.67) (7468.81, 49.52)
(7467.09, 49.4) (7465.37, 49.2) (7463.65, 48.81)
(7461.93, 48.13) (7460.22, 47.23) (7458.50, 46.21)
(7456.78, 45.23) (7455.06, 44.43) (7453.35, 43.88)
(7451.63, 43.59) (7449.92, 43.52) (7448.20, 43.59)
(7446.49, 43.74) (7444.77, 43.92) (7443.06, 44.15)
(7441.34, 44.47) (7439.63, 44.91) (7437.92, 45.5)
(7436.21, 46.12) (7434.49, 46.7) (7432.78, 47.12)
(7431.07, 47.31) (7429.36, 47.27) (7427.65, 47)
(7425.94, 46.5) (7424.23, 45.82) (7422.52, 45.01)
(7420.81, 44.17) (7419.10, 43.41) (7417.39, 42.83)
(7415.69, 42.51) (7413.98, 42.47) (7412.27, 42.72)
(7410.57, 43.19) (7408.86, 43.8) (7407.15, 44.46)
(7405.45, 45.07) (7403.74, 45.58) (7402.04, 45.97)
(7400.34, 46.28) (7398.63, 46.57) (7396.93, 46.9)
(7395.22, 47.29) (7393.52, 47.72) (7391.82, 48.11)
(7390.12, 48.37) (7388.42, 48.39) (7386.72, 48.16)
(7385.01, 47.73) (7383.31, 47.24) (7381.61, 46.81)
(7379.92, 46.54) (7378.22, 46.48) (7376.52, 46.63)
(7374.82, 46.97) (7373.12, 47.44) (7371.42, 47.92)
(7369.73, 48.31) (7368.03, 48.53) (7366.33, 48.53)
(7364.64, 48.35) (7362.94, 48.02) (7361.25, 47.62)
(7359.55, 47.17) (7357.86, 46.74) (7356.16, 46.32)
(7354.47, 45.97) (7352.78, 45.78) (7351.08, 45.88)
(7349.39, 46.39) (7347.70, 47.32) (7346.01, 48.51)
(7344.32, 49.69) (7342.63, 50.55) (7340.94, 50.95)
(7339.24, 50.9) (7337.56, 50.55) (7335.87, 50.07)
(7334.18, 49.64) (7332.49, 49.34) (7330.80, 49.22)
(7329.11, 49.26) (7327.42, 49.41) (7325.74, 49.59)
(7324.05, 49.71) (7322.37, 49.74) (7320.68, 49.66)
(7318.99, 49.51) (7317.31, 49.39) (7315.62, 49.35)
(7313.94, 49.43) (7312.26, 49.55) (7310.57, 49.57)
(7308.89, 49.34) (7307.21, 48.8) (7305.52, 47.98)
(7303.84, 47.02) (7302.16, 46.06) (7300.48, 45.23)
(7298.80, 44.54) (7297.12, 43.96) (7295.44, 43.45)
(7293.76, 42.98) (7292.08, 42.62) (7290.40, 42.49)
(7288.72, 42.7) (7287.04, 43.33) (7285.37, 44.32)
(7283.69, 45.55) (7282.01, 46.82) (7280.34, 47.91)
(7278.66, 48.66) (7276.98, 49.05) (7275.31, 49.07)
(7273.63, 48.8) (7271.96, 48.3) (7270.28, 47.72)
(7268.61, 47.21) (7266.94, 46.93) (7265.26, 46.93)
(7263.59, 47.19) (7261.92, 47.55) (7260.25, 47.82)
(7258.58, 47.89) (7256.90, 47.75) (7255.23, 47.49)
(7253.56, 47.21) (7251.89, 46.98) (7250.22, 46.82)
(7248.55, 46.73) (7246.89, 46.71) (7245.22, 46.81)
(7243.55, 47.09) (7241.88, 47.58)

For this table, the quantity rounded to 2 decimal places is -0.73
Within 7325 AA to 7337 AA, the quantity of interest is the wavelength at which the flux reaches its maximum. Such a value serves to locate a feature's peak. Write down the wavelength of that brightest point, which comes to 7335.87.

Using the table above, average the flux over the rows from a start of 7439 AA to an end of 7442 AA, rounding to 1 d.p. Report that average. 44.7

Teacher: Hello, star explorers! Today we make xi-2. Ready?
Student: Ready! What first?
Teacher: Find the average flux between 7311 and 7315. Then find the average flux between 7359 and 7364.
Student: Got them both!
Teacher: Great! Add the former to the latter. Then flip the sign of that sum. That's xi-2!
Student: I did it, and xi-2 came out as -97.1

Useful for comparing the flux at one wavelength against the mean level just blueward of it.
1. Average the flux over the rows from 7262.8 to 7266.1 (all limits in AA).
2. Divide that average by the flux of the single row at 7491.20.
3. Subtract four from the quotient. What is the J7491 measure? -2.94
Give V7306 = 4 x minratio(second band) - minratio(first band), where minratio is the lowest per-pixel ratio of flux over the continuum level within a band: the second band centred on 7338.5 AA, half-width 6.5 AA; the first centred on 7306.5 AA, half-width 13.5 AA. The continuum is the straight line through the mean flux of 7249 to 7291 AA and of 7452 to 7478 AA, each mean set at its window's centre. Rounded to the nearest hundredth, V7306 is 3.26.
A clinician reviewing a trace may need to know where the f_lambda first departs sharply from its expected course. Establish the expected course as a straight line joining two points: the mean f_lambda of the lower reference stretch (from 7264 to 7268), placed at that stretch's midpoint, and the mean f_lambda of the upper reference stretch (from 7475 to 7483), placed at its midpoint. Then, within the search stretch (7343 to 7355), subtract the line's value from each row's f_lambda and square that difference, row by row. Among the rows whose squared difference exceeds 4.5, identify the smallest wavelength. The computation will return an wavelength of 7344.32 AA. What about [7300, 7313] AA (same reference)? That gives 7308.89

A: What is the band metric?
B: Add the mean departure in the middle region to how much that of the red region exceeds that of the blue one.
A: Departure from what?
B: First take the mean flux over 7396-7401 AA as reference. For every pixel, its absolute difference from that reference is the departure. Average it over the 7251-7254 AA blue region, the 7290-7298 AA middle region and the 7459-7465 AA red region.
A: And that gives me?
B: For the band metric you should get 4.4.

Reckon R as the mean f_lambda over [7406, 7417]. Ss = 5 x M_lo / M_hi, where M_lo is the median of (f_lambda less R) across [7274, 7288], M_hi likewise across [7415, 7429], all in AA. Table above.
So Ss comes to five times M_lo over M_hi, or 15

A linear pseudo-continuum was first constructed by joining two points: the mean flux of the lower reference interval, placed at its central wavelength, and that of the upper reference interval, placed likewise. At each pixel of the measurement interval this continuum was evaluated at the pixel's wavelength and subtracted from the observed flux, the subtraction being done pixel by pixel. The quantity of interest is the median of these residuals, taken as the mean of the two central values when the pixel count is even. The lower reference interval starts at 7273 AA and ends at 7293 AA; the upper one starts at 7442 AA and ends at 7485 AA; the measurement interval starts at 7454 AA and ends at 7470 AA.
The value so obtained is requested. 1.4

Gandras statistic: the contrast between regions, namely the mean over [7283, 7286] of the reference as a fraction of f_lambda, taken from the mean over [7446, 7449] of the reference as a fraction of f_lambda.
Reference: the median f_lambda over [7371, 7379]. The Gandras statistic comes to 0.03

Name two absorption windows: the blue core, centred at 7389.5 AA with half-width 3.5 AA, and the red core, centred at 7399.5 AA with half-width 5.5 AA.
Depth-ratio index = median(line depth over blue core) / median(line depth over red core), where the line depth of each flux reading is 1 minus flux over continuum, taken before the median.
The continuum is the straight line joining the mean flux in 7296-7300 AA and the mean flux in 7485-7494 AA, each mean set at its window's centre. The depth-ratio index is 1.8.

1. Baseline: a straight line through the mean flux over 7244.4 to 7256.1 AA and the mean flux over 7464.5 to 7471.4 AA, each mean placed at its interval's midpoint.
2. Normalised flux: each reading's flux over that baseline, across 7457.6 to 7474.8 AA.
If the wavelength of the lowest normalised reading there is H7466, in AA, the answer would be 7458.50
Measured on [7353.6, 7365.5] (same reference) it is 7354.47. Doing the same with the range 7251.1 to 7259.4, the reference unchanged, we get 7251.89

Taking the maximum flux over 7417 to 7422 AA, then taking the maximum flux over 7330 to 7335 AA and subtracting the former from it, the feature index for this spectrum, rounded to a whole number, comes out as 5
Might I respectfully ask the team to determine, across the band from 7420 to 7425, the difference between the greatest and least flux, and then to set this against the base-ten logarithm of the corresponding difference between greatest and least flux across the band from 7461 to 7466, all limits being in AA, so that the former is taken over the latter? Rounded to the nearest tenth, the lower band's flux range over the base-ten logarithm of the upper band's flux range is 56.2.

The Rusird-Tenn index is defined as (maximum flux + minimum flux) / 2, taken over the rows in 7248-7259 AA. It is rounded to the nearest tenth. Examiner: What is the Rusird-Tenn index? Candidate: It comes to 47.3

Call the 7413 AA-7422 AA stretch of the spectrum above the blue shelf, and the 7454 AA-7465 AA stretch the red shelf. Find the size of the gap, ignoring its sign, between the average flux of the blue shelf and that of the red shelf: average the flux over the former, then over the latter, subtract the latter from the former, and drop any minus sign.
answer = 3.6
